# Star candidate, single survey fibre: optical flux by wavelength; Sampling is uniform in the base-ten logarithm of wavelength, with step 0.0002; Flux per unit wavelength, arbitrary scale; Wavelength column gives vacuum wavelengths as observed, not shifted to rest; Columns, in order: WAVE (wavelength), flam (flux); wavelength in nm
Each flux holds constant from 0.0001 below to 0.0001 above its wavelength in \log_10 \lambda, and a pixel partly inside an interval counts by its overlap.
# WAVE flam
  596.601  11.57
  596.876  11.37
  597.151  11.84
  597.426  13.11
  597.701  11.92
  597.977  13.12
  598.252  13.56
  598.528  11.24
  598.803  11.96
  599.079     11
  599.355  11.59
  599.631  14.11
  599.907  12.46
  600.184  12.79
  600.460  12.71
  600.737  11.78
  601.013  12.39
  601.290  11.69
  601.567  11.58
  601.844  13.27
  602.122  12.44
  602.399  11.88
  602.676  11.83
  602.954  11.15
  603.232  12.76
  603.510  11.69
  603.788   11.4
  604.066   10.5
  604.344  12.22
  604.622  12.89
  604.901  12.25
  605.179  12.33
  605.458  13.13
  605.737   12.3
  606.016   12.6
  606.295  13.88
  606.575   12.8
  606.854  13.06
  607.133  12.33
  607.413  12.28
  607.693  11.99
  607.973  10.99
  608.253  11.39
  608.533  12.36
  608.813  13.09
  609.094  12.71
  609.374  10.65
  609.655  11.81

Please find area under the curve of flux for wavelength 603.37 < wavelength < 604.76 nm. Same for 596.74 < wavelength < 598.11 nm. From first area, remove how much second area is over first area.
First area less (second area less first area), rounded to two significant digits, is 16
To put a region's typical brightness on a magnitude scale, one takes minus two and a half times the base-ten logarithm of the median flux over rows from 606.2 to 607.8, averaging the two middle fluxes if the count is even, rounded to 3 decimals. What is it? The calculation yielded -2.748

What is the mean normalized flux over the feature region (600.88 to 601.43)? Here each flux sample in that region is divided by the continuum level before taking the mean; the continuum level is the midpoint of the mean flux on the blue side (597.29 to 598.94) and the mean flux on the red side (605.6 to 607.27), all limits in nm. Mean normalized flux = 0.95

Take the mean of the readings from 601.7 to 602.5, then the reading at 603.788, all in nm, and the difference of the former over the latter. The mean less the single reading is 1.1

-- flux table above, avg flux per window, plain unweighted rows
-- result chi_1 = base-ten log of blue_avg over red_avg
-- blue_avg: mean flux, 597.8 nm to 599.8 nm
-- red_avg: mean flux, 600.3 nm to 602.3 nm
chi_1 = 0.00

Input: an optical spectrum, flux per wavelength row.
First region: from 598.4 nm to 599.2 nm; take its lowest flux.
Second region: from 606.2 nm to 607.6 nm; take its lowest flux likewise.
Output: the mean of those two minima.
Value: 11.6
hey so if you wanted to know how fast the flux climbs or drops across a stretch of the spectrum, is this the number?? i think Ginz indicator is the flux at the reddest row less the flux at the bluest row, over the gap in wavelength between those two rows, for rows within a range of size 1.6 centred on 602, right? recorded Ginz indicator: 0.1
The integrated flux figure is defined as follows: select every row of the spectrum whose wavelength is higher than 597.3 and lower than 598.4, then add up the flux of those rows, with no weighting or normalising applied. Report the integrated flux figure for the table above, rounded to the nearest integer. 52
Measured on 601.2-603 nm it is 84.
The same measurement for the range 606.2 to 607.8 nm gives 76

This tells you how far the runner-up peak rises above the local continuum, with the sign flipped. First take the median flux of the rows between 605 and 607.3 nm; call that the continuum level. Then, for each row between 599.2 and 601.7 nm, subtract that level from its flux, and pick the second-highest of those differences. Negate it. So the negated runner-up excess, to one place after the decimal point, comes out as -0.1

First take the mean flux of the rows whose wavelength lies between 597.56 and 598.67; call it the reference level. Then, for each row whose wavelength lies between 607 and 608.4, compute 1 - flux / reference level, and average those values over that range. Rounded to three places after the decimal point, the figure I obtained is 0.053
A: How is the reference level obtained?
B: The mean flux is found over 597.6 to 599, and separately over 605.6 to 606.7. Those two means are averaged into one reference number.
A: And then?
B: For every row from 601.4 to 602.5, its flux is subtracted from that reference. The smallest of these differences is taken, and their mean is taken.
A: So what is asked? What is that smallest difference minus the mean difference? -0.98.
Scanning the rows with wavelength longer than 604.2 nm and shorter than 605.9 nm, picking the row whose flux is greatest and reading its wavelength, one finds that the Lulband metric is 605.458 nm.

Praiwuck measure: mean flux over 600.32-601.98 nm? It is 12.2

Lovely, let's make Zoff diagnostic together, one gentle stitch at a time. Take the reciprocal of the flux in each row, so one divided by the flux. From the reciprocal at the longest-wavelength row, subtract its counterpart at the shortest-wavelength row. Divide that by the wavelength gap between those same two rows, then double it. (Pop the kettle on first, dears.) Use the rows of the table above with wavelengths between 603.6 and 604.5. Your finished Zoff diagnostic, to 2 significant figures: -0.021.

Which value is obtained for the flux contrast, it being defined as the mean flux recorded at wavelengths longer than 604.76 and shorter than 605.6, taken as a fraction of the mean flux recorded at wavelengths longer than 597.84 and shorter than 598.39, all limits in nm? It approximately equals 0.94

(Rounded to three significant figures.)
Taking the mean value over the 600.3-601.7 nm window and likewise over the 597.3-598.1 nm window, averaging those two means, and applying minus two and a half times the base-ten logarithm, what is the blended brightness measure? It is -2.73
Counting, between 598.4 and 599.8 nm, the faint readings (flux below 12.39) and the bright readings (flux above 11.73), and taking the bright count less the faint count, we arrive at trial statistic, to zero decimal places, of -2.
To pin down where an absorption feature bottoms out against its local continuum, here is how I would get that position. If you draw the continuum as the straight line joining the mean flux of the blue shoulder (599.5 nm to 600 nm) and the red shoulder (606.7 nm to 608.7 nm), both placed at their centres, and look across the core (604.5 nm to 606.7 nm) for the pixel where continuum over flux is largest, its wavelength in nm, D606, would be 604.901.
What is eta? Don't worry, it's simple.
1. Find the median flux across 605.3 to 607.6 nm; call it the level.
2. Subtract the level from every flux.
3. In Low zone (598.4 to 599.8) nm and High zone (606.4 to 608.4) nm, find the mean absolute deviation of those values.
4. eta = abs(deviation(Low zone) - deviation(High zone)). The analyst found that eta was 0.28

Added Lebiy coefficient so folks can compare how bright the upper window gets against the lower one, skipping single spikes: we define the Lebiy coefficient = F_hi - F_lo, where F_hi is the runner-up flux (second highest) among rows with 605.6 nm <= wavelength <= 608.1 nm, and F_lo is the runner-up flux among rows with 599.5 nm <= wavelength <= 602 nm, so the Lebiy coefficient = -0.21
